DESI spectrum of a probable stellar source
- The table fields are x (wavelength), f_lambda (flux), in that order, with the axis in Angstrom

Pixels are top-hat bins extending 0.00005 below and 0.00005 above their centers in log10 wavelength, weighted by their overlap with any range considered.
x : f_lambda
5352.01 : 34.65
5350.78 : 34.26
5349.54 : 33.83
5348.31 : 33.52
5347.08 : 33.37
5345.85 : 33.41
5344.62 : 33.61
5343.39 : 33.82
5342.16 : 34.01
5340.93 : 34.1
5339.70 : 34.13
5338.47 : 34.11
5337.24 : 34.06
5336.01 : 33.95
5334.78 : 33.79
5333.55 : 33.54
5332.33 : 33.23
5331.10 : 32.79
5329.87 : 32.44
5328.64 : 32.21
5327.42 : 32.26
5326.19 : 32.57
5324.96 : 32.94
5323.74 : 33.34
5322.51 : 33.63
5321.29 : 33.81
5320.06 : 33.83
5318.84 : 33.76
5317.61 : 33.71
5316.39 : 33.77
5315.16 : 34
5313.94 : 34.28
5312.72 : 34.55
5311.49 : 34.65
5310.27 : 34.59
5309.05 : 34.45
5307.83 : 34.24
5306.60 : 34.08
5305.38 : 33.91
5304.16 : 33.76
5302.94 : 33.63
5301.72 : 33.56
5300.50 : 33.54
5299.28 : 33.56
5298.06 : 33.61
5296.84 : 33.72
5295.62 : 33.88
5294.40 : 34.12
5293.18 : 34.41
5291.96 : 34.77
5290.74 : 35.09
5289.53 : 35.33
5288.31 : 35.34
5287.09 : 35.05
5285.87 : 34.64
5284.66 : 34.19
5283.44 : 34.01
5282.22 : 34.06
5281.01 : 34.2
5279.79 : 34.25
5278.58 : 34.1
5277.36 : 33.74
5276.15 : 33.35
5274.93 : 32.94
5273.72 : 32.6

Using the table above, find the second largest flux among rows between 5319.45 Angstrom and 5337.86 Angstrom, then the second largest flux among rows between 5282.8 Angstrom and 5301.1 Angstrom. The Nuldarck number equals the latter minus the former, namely 1.4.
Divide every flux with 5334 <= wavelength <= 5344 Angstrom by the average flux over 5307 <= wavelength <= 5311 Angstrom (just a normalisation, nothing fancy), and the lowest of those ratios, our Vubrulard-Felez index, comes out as 0.982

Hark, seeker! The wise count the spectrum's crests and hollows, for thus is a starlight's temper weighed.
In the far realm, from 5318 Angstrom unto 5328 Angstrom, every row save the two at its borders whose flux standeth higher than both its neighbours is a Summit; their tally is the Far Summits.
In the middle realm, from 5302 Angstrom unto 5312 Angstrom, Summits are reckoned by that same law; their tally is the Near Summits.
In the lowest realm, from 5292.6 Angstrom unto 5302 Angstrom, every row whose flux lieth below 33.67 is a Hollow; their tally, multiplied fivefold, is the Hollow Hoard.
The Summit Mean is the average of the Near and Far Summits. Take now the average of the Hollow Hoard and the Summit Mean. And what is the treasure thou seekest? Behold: 10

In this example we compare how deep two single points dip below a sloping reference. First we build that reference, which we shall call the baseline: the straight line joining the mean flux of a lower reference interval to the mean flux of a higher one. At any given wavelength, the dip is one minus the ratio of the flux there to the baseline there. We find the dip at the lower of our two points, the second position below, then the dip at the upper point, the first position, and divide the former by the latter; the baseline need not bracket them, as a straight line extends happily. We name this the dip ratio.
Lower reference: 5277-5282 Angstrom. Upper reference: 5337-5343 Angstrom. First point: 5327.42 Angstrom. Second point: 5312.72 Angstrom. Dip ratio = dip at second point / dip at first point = -0.26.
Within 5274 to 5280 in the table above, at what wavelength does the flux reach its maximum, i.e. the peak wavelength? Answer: 5279.79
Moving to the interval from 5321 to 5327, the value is 5321.29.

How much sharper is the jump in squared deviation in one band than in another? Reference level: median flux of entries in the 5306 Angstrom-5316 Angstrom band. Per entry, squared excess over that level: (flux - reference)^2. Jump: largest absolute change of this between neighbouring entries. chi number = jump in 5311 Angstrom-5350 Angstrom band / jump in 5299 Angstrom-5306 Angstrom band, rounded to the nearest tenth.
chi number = 7.0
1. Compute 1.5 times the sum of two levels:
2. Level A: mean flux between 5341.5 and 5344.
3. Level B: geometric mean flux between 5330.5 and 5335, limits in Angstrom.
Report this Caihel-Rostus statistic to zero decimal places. 101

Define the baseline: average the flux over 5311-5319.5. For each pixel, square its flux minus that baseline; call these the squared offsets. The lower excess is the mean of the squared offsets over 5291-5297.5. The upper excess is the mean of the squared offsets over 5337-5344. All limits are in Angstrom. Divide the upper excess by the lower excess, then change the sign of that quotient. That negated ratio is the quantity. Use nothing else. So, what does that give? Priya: 0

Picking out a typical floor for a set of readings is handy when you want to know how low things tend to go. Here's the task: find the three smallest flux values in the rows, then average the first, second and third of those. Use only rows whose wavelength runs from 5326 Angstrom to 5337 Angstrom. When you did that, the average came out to 32.3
